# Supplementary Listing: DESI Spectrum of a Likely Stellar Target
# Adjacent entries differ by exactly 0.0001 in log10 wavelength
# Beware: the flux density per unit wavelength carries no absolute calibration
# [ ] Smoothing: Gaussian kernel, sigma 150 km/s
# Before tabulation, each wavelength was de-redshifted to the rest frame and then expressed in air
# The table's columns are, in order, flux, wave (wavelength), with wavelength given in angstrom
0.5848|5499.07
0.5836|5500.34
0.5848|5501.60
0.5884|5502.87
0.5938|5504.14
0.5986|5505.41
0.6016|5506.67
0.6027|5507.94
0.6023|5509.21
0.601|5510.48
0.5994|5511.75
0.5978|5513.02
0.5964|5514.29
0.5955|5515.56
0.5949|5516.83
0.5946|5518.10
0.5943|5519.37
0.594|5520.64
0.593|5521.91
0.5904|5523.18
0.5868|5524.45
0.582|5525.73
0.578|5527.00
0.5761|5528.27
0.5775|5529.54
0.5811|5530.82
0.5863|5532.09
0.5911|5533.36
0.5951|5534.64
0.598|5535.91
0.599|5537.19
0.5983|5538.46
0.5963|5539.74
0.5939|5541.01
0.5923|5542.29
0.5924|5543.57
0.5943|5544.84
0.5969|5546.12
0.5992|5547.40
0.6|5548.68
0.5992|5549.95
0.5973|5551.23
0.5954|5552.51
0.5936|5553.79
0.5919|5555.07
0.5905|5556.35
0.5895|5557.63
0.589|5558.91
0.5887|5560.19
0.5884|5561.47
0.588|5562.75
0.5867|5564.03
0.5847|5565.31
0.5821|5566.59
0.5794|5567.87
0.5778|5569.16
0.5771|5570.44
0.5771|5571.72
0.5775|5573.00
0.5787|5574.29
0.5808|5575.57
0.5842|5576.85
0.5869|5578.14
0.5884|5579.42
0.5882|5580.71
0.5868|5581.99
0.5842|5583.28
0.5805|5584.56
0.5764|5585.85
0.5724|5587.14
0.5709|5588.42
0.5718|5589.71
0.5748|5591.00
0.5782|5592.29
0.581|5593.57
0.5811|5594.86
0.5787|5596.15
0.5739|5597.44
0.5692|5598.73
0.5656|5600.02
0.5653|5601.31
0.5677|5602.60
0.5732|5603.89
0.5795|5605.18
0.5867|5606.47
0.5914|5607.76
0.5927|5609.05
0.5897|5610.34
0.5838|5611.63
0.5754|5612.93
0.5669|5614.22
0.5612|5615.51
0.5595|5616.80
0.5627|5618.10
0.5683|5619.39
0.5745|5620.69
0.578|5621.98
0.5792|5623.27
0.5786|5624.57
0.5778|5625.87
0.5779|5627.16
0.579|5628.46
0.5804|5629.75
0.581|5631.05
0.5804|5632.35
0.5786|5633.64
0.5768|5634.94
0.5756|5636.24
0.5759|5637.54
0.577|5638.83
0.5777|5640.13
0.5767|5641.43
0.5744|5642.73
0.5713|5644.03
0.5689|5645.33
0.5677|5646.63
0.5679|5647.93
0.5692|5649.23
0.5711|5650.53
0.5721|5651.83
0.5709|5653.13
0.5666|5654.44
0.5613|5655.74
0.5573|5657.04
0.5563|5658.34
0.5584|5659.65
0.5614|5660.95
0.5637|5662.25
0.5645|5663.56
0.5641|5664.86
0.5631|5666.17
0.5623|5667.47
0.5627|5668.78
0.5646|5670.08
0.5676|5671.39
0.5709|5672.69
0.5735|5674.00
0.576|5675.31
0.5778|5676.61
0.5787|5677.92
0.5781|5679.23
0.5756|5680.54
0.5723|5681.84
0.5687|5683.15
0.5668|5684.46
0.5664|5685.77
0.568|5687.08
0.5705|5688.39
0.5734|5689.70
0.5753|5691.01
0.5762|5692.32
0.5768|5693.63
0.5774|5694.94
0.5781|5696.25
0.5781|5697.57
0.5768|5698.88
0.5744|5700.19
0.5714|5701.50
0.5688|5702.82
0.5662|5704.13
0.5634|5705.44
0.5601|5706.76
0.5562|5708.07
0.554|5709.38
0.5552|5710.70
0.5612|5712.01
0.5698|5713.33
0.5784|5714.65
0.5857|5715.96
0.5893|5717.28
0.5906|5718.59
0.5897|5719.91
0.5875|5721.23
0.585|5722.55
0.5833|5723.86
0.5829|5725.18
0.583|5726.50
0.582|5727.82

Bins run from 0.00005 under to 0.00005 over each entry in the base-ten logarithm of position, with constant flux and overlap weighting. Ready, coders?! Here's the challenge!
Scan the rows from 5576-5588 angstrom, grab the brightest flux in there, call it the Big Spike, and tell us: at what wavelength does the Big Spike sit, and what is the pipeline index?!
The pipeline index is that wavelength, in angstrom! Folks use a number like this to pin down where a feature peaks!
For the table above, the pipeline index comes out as 5579.42 angstrom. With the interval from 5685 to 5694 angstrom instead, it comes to 5693.63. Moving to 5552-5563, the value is 5552.51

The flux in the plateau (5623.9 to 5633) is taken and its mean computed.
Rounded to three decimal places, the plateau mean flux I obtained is 0.579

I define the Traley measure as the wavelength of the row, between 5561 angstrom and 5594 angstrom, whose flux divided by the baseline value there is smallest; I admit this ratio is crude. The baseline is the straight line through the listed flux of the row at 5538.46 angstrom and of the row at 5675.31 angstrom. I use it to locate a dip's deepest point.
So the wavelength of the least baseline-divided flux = 5588.42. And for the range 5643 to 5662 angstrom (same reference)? 5658.34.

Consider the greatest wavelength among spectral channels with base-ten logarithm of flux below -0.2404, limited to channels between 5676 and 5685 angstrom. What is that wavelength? 5684.46 angstrom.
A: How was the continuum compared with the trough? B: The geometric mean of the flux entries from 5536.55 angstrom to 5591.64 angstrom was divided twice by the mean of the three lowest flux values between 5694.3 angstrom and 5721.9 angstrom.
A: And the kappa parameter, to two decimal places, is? 1.90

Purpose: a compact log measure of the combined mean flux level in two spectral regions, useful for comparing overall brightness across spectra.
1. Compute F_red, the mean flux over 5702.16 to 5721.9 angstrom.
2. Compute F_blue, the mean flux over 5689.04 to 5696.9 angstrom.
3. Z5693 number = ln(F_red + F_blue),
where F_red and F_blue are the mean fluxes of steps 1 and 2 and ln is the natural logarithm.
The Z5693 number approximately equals 0.138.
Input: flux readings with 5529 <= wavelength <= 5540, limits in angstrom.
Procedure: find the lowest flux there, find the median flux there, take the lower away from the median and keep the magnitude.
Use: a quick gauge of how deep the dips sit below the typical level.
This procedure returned 0.018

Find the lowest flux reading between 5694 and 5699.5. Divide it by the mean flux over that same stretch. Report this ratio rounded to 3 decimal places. 0.999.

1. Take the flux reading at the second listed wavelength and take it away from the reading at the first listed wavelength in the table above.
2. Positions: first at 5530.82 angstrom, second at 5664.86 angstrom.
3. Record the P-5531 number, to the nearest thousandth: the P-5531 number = 0.017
